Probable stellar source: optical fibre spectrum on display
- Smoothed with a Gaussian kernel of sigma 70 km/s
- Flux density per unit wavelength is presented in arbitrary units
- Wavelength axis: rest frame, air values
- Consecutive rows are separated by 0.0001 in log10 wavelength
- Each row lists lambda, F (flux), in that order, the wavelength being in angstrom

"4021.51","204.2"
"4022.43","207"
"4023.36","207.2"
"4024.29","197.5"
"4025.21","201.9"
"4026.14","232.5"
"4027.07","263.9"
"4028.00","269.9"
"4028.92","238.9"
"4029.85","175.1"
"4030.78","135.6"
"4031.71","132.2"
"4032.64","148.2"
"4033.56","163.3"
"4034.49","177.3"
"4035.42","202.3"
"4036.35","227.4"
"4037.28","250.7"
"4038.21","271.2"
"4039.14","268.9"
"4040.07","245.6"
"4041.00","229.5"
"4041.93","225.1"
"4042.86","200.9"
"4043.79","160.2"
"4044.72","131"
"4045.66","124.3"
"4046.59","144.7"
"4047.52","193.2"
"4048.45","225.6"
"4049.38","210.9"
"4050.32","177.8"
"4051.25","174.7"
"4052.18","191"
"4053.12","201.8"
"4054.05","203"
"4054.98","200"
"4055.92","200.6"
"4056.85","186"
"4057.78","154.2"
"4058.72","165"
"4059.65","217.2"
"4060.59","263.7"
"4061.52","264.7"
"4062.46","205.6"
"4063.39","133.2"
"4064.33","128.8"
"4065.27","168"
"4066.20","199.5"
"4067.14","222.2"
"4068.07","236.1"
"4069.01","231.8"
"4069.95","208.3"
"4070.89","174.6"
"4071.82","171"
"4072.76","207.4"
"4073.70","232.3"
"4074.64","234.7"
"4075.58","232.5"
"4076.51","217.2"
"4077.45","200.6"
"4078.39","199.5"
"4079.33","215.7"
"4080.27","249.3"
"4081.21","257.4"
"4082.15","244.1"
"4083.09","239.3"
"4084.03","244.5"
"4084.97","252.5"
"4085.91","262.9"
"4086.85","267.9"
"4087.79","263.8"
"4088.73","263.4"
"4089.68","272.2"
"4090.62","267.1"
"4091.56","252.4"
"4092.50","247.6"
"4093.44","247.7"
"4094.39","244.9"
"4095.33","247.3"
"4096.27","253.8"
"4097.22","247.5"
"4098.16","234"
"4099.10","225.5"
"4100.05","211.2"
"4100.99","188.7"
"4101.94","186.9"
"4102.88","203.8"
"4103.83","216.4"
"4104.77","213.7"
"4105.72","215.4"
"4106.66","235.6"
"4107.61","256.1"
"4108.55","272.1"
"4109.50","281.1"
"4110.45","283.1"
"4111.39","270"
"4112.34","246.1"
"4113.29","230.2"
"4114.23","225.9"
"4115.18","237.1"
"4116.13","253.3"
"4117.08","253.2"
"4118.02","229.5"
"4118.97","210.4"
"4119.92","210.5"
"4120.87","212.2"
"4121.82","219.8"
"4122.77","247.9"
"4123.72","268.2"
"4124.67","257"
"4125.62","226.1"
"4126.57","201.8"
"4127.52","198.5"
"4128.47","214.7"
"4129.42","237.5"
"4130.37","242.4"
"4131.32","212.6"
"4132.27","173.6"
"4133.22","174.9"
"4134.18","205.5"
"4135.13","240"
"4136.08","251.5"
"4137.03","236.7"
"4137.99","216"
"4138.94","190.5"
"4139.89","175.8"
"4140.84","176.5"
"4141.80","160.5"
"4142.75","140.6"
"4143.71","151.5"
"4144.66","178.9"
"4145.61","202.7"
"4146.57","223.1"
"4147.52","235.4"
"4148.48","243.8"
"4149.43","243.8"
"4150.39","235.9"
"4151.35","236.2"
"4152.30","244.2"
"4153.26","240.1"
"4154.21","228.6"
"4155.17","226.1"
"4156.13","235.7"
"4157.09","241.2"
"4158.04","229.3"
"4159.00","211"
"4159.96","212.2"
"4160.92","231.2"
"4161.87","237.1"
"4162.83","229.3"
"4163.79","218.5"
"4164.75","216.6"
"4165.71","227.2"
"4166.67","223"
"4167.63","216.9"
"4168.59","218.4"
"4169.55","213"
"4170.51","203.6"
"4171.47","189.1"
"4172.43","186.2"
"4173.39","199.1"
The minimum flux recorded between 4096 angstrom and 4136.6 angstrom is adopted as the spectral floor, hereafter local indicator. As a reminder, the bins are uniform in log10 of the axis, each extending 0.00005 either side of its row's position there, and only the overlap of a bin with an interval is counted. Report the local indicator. 173.6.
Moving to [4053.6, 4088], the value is 128.8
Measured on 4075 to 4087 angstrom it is 199.5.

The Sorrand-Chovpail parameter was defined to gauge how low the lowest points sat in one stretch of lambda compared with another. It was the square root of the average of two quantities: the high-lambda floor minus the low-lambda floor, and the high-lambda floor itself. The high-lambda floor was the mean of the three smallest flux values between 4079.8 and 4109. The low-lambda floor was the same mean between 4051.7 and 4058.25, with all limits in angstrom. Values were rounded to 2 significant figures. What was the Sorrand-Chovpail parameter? 10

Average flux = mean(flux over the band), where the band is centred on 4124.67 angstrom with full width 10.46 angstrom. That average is 227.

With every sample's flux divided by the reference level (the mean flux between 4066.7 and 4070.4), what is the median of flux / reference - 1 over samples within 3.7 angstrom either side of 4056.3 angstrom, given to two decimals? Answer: -0.11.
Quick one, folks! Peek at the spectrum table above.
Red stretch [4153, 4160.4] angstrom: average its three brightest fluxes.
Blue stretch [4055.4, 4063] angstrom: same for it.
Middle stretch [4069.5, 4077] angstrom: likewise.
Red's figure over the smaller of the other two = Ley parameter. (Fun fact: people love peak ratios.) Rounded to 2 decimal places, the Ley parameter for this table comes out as 1.03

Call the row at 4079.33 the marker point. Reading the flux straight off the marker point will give 215.7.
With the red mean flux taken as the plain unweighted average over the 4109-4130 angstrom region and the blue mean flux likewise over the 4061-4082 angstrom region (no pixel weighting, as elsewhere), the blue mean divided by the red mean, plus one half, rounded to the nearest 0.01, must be 1.38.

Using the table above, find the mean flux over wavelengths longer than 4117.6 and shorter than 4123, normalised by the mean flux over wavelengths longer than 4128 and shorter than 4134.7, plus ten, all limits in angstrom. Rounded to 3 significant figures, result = 11.1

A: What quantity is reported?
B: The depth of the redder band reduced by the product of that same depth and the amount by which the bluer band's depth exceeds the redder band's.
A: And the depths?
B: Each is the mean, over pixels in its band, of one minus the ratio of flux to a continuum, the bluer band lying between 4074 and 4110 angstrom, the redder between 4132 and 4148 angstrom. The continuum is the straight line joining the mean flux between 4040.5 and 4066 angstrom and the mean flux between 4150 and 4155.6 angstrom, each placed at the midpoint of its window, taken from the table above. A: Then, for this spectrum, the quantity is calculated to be 0.19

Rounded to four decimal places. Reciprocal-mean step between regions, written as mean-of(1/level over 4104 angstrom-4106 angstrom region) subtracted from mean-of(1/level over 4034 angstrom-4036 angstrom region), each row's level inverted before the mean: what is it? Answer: 0.0006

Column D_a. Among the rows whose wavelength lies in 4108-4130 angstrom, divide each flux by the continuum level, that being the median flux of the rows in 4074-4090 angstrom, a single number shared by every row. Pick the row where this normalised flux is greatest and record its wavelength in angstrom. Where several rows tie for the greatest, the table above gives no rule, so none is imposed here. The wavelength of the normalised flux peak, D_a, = 4110.45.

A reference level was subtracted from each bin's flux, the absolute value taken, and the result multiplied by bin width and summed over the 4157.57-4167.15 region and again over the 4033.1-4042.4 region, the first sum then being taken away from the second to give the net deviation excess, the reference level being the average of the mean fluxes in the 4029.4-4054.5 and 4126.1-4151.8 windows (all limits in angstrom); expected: 127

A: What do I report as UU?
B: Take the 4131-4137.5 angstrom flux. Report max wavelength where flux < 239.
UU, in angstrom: 4137.03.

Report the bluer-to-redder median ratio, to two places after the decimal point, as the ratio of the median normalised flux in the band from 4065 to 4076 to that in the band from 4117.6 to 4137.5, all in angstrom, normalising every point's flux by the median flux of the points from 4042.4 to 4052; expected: 0.98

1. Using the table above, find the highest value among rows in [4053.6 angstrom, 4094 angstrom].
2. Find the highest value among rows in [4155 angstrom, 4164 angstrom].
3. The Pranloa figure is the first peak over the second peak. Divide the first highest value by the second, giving 1.13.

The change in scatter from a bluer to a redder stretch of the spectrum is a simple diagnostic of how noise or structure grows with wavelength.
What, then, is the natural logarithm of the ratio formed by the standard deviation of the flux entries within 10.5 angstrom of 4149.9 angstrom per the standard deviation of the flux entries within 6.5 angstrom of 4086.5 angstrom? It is 1.2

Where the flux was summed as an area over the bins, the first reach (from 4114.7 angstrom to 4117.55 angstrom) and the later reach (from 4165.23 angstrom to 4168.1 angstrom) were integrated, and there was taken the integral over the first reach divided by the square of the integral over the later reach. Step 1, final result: 0.0017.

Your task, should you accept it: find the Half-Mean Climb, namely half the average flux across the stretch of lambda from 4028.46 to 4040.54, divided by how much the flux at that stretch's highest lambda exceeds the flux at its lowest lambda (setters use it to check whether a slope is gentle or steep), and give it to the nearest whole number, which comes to 15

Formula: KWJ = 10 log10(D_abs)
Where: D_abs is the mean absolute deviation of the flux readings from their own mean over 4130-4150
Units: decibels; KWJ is 14.7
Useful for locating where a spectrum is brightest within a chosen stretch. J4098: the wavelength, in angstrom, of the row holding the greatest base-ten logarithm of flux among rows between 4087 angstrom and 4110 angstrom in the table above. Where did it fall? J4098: 4109.50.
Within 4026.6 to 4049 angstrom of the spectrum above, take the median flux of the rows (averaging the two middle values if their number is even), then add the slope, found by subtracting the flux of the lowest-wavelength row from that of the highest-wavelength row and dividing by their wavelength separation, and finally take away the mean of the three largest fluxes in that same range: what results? -70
